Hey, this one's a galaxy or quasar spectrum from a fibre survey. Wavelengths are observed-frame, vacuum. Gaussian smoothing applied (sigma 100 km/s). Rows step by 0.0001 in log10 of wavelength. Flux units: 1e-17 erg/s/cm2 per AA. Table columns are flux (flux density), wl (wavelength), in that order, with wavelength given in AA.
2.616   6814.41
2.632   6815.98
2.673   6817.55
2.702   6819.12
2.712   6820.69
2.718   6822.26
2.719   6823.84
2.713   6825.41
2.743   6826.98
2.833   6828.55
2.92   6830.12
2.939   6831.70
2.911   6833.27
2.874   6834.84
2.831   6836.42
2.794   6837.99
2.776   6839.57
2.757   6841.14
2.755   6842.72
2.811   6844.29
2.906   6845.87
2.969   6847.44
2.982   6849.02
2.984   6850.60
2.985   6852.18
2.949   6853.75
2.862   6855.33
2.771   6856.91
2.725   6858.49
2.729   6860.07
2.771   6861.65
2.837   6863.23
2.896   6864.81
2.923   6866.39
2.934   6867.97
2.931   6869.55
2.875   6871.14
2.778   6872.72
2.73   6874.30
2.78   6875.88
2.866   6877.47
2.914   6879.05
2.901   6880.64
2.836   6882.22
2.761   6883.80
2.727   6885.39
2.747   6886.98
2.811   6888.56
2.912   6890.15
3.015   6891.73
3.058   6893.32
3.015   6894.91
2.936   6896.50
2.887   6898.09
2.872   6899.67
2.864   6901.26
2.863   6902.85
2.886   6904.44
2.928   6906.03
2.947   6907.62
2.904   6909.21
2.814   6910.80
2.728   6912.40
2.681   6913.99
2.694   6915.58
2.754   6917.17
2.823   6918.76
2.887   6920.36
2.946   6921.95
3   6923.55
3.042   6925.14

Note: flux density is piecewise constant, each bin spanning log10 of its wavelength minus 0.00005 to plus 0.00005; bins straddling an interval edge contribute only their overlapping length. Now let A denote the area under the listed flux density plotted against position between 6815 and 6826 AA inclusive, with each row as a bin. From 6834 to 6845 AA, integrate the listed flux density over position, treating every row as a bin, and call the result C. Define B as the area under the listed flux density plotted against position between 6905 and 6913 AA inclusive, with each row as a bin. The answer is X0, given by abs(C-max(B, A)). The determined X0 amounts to 1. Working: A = 30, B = 22.9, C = 31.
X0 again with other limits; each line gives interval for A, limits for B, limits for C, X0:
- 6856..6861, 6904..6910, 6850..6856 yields 0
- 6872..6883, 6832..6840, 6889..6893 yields 19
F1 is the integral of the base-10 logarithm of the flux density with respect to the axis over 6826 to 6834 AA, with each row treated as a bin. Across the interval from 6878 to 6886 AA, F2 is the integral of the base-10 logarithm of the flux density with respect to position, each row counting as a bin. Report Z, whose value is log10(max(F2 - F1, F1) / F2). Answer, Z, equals 0.005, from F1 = 3.66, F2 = 3.6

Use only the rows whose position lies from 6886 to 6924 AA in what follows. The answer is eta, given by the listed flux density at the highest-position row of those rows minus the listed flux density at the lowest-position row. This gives 0.25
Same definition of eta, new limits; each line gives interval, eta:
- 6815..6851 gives 0.35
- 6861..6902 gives 0.09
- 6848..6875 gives -0.25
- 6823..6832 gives 0.22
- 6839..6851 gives 0.21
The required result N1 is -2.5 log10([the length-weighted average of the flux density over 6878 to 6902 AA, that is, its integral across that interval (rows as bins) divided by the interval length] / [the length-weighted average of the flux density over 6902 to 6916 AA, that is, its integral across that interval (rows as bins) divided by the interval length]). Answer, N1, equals -0.021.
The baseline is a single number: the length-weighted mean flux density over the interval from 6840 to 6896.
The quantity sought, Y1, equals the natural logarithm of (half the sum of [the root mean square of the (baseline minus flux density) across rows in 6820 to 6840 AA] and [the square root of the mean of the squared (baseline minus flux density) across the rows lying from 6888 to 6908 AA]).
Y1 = -2.36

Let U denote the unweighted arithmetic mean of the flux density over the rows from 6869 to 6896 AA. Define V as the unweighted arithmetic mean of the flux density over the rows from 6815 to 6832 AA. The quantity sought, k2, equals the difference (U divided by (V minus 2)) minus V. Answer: 1.04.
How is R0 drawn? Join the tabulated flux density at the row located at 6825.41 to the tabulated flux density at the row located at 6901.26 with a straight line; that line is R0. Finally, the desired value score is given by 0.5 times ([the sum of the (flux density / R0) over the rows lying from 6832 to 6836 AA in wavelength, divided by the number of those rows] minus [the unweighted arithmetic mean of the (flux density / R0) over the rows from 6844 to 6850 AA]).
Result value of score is 0.000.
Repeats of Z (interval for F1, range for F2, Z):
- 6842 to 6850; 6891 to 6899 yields -0.013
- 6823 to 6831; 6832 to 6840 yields -0.009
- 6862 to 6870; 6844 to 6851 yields 0.053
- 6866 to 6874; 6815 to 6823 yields 0.029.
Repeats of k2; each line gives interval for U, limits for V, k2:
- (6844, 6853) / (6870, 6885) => 0.73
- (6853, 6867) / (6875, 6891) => 0.60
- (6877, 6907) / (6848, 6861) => 0.43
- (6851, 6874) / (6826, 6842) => 0.57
